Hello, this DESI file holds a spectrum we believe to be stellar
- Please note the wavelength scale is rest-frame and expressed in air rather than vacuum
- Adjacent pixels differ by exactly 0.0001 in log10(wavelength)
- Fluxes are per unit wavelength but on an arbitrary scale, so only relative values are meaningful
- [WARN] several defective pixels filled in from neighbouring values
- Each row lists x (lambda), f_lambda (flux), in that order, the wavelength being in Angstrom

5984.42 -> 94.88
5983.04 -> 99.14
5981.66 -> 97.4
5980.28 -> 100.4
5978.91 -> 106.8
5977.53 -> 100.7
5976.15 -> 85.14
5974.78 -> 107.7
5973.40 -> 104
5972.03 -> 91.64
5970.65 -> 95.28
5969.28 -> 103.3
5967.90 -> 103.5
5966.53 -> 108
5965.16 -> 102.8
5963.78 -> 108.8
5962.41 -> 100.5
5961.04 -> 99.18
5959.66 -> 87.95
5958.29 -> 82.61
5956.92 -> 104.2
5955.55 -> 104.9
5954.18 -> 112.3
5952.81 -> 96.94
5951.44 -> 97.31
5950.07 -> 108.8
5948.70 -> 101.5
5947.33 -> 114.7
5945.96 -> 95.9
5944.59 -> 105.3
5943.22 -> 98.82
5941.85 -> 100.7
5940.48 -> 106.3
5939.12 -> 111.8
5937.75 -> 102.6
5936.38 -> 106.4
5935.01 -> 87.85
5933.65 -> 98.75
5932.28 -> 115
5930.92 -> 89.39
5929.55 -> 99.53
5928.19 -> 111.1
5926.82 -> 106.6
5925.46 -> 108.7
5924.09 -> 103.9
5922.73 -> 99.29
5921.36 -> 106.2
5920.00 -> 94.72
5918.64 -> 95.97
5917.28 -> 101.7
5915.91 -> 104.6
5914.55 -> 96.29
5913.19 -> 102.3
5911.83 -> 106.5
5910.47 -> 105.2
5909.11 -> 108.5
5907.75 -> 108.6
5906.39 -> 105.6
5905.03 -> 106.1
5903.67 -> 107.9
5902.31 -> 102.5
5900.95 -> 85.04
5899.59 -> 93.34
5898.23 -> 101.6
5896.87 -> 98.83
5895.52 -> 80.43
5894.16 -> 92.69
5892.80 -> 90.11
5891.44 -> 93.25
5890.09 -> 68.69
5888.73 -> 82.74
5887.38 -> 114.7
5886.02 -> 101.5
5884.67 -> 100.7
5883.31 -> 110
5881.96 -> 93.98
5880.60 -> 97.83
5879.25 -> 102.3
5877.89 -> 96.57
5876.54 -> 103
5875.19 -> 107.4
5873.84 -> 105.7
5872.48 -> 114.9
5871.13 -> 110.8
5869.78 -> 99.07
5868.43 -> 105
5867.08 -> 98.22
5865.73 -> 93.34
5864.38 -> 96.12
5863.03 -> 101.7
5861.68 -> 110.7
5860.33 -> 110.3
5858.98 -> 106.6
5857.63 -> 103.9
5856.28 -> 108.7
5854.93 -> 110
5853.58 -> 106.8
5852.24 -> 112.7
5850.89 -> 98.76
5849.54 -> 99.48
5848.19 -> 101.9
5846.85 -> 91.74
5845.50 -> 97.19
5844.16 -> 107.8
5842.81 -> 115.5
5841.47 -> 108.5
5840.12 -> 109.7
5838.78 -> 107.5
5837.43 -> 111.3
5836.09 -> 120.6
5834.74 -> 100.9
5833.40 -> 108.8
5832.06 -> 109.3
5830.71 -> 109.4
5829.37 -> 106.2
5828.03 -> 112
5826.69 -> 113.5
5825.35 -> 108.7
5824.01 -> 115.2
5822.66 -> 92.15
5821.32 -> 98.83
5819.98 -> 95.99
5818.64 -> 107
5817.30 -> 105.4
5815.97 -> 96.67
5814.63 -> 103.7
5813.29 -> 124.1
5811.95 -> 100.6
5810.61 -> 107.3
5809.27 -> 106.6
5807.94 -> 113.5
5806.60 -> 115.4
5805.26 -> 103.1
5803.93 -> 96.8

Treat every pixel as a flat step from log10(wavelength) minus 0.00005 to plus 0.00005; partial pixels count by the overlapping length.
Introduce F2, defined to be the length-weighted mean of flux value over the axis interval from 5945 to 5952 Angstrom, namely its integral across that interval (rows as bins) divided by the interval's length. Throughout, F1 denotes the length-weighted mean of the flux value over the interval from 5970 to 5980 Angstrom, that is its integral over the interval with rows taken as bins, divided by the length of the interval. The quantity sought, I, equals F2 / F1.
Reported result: 1.05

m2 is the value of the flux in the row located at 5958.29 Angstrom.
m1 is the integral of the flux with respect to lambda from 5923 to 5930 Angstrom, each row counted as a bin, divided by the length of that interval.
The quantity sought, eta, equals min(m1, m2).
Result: 83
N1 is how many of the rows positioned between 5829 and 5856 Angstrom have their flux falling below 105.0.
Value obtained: 6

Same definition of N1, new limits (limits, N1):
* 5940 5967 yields 13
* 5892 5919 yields 13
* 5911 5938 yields 13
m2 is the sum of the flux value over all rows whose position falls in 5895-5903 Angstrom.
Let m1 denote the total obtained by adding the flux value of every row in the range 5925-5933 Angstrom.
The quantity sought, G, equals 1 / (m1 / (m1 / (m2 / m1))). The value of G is 1.12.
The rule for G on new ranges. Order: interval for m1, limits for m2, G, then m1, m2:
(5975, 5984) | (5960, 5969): 0.95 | 590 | 623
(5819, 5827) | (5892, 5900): 1.12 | 624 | 557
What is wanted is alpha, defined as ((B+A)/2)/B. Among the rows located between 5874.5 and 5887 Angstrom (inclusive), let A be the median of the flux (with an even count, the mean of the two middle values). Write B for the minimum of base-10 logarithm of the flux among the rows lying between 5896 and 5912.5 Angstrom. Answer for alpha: 26.8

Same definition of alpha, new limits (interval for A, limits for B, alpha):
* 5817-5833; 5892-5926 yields 28.8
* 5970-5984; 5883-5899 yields 27.7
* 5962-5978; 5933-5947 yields 27.0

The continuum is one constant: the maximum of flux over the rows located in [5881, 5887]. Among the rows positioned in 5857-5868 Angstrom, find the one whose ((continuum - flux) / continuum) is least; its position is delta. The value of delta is 5861.68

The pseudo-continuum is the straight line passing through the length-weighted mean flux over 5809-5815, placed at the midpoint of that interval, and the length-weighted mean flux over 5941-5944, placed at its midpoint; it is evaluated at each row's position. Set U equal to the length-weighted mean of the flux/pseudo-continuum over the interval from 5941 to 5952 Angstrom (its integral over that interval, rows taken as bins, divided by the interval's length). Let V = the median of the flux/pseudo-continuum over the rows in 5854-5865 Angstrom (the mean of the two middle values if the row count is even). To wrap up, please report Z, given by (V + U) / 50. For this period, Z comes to 0.0410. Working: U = 1.03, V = 1.018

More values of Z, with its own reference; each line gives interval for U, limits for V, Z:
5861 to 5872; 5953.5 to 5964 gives 0.0401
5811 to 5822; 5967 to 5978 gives 0.0400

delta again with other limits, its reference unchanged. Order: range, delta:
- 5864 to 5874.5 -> 5872.48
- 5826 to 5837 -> 5836.09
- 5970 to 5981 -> 5974.78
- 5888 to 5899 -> 5898.23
